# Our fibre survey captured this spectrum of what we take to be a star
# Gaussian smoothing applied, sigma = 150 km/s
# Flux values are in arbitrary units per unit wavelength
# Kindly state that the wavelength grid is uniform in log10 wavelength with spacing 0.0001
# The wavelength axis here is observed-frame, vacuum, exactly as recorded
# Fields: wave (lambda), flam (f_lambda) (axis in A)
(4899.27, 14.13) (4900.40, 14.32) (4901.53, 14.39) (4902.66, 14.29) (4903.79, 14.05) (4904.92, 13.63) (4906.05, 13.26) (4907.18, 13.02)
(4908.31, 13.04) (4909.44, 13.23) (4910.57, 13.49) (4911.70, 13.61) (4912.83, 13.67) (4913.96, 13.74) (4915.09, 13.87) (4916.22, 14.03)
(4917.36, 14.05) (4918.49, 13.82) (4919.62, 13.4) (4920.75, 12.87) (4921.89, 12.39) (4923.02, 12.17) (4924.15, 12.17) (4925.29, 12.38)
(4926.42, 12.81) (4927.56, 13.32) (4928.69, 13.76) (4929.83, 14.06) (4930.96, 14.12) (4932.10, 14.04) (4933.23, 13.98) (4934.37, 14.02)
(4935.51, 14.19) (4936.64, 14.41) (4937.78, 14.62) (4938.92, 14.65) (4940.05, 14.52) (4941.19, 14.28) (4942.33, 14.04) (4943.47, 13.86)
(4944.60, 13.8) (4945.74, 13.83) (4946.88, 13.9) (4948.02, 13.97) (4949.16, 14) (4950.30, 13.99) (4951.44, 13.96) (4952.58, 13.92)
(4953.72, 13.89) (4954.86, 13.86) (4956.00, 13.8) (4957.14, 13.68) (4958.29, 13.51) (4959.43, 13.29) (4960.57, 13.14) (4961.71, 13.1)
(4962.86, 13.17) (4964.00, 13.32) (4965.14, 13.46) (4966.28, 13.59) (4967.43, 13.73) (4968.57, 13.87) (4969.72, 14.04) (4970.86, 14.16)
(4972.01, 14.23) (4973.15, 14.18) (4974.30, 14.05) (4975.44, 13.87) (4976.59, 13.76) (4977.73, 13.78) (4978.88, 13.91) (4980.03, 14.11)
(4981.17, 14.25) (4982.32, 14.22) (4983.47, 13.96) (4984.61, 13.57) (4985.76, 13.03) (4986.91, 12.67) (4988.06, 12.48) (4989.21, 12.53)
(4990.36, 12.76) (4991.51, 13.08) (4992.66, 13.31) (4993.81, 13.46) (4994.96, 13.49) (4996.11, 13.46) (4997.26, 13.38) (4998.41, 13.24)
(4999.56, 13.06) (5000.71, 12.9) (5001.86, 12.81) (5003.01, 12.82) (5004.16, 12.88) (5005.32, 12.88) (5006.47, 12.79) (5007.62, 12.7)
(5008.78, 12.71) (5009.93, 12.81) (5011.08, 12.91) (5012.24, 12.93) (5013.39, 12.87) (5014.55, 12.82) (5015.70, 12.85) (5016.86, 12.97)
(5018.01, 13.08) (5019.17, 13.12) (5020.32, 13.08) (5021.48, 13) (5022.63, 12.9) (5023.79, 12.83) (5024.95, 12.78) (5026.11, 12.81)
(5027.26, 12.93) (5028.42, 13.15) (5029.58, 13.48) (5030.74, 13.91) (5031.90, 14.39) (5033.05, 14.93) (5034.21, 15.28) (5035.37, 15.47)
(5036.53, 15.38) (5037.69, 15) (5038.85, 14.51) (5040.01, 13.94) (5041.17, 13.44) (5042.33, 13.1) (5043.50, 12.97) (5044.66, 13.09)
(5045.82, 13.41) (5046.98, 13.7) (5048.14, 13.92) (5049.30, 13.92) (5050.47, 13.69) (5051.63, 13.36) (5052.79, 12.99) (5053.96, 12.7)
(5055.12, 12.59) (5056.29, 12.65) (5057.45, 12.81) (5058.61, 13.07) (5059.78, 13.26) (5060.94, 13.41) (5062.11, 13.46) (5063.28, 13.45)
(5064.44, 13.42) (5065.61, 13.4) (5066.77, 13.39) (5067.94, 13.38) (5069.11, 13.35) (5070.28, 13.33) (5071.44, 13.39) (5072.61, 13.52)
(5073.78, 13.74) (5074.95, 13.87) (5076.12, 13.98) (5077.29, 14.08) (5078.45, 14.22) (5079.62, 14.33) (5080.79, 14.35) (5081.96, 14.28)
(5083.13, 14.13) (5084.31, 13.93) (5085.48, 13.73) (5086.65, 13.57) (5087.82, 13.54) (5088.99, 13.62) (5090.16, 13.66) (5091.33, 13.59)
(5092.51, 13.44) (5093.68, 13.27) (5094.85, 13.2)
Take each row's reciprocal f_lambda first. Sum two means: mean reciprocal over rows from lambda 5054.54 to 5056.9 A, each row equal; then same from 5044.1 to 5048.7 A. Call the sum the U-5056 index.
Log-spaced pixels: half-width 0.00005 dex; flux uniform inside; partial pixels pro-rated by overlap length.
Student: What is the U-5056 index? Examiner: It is 0.153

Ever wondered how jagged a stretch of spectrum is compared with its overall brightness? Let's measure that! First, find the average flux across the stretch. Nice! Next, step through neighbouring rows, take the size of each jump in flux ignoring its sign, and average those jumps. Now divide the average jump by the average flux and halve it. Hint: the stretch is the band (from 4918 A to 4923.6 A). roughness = 0.016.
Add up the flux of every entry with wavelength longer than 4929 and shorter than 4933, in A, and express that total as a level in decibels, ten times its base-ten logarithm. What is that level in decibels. 16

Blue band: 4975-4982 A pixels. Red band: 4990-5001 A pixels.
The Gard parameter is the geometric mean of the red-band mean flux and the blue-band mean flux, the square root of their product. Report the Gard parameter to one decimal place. 13.6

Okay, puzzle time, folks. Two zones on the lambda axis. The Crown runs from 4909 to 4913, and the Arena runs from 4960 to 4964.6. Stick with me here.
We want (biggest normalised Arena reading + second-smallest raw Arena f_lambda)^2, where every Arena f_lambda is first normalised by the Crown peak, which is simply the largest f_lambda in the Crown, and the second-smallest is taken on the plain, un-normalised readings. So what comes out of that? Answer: 199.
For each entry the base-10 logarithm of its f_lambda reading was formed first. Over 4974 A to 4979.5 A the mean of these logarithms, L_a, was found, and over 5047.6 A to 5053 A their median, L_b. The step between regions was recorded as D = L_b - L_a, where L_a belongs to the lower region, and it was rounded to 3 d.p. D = -0.006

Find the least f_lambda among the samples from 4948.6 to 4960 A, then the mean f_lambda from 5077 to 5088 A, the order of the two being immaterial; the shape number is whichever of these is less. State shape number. 13.3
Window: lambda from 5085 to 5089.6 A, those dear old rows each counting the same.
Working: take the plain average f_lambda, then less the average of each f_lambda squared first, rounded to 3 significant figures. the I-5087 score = -172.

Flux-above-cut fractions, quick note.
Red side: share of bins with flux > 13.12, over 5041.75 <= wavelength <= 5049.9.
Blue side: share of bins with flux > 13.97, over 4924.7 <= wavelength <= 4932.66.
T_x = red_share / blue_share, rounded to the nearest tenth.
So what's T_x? 1.3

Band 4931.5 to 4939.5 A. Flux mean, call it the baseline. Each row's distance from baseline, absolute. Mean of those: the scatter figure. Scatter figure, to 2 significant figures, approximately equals 0.25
